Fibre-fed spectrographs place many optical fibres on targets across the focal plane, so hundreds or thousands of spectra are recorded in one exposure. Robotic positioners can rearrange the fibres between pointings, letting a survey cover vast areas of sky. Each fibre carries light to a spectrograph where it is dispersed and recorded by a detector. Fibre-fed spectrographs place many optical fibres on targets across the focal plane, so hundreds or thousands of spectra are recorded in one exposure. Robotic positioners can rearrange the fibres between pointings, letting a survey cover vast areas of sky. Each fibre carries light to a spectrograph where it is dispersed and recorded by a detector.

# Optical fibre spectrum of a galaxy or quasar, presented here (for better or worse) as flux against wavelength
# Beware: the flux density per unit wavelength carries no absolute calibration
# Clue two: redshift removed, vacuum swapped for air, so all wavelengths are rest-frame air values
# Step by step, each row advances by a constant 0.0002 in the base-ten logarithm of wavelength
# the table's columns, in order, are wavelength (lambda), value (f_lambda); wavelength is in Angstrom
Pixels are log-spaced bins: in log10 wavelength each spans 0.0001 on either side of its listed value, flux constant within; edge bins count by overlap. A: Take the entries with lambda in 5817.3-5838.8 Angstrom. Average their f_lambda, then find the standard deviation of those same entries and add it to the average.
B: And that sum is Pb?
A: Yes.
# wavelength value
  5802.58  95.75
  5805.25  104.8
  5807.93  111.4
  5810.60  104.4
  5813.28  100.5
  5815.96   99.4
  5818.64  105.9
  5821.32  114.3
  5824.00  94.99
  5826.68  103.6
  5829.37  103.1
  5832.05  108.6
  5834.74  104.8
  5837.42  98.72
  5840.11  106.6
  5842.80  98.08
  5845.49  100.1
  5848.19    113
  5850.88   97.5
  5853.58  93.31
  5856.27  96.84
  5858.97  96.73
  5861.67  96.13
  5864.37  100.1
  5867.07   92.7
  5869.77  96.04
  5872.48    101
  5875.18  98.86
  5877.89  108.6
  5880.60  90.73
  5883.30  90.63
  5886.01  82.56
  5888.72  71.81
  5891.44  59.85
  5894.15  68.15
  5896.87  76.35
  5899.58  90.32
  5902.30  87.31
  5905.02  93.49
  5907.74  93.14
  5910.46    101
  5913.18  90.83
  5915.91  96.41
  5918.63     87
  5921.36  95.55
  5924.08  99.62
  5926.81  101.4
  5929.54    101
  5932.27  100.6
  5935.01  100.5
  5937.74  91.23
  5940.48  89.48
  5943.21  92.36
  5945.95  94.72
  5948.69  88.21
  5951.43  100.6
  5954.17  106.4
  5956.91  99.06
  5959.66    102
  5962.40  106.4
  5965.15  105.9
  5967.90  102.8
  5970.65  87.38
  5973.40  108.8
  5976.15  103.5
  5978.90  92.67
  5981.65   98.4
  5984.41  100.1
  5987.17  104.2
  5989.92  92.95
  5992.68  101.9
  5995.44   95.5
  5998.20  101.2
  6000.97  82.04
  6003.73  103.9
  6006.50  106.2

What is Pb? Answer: 110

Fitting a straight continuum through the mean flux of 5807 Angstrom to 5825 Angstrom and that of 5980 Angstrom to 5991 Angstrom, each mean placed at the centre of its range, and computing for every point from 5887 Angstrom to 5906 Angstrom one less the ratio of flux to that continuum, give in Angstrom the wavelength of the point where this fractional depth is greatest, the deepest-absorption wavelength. 5891.44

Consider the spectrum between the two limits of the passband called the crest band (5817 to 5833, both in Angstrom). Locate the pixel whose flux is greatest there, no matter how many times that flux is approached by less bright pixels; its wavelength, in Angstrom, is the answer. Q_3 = 5821.32 Angstrom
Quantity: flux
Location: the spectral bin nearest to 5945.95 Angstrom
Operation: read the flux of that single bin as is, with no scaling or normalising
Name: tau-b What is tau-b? 94.72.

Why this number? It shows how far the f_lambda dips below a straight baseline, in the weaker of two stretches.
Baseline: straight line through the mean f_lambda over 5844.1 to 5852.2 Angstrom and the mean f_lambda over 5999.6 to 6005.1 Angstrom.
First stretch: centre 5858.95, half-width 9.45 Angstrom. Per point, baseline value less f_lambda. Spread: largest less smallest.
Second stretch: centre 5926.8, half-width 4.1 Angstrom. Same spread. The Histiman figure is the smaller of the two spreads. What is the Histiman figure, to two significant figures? 2.0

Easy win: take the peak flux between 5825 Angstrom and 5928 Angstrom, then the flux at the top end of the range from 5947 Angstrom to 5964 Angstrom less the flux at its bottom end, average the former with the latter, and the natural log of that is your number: 4.18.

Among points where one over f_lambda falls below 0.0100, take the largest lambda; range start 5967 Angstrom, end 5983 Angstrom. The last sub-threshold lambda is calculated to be 5976.15 Angstrom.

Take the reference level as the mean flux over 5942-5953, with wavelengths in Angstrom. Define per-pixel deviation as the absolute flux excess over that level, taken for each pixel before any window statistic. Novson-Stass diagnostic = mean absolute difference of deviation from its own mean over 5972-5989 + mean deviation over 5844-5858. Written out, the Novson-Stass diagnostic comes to 10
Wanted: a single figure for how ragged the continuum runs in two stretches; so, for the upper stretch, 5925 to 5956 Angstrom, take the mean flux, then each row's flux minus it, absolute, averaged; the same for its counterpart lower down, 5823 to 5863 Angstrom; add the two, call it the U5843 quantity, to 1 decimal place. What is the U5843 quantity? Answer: 9.9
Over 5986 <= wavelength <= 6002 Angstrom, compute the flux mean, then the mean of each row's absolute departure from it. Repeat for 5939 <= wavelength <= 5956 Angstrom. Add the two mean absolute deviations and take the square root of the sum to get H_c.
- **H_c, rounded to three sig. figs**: 3.41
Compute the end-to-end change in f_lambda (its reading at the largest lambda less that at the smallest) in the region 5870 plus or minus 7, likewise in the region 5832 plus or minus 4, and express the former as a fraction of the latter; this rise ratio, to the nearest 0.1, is -0.7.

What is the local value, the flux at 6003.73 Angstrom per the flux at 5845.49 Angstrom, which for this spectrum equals 1.04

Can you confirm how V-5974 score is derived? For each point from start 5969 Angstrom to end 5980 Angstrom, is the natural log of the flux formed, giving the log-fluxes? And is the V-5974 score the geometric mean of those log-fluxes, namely 4.58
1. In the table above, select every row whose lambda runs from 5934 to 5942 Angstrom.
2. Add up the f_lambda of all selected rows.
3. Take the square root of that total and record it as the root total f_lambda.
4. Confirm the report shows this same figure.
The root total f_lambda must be 16.8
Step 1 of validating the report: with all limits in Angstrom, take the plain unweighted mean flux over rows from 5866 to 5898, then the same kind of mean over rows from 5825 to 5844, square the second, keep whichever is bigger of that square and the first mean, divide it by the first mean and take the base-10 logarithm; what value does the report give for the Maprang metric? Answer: 2.09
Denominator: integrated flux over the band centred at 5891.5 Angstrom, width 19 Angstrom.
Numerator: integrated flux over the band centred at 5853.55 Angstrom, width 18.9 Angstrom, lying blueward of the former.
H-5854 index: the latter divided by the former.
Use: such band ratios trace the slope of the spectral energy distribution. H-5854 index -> 1.28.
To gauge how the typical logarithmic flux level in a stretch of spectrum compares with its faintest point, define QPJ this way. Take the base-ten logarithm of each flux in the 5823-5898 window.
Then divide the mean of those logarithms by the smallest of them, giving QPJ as 1.11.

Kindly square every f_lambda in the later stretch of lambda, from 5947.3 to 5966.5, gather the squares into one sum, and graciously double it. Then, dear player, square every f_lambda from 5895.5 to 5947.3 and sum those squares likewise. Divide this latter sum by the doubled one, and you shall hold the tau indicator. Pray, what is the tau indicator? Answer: 1.17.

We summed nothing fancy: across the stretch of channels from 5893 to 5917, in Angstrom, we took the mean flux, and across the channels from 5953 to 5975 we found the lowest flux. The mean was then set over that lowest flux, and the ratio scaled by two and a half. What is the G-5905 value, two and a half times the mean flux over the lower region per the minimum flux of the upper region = 2.5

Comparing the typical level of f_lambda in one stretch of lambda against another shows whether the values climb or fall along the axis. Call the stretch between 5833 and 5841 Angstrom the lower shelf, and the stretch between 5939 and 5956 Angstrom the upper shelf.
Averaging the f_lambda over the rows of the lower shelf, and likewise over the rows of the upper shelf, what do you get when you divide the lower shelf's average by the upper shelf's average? 1.08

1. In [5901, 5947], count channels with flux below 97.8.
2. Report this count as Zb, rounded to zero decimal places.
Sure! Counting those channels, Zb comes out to 11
